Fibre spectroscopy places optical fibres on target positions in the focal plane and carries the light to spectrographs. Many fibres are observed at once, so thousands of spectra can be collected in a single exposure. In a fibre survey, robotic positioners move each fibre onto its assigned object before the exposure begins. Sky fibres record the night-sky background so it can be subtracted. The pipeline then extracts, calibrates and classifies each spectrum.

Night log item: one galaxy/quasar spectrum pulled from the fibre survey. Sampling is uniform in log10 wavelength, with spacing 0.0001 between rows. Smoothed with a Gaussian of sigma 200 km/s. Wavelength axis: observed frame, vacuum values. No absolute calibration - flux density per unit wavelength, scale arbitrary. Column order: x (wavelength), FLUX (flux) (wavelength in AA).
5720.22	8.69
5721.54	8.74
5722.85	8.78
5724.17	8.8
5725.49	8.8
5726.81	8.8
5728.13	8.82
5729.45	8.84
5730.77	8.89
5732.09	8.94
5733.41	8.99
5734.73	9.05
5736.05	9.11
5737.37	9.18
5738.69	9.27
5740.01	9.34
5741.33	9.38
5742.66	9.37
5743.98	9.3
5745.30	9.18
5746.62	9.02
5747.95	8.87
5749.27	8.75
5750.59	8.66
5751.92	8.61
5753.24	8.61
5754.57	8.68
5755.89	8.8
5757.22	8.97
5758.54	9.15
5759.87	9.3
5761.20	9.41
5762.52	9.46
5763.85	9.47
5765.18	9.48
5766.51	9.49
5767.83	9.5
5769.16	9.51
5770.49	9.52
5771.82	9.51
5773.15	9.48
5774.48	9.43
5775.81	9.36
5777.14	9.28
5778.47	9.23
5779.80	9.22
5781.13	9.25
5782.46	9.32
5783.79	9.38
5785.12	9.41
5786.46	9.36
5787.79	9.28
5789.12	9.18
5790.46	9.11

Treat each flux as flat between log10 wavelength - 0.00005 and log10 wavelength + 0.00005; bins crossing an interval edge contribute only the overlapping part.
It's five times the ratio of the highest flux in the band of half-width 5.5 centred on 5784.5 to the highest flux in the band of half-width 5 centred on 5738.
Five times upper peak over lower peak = 5.02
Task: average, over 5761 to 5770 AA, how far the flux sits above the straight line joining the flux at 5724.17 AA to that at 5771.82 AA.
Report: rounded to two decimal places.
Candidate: 0.06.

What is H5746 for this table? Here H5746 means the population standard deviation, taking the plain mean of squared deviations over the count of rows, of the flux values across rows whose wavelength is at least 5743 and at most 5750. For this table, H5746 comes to 0.20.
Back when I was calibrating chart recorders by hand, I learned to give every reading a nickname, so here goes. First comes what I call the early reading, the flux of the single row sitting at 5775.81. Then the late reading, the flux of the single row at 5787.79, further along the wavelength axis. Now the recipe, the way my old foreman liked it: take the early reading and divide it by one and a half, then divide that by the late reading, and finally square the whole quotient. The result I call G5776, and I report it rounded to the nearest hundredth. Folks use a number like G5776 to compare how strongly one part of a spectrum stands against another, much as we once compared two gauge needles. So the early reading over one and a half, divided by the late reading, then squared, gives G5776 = 0.45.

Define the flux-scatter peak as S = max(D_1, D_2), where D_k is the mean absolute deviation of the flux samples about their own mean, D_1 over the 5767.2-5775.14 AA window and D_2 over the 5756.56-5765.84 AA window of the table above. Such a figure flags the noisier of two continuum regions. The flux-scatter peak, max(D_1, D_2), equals 0.15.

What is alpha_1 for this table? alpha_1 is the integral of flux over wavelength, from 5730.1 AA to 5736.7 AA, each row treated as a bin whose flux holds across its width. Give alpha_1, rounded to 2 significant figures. 59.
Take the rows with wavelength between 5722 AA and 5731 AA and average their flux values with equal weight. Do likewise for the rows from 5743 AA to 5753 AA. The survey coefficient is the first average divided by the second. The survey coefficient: 0.99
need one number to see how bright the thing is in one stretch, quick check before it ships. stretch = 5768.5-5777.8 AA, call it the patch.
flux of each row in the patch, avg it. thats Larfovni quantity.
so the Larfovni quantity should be 9.44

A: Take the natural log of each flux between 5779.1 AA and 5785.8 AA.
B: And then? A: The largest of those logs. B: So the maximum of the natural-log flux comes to 2.24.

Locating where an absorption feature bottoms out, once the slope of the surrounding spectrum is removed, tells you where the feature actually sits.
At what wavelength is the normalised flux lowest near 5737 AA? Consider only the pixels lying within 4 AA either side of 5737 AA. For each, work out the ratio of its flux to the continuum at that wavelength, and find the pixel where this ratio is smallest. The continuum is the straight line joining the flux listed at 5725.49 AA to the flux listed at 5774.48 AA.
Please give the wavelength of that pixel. 5733.41 AA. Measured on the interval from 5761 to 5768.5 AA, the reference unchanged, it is 5761.20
